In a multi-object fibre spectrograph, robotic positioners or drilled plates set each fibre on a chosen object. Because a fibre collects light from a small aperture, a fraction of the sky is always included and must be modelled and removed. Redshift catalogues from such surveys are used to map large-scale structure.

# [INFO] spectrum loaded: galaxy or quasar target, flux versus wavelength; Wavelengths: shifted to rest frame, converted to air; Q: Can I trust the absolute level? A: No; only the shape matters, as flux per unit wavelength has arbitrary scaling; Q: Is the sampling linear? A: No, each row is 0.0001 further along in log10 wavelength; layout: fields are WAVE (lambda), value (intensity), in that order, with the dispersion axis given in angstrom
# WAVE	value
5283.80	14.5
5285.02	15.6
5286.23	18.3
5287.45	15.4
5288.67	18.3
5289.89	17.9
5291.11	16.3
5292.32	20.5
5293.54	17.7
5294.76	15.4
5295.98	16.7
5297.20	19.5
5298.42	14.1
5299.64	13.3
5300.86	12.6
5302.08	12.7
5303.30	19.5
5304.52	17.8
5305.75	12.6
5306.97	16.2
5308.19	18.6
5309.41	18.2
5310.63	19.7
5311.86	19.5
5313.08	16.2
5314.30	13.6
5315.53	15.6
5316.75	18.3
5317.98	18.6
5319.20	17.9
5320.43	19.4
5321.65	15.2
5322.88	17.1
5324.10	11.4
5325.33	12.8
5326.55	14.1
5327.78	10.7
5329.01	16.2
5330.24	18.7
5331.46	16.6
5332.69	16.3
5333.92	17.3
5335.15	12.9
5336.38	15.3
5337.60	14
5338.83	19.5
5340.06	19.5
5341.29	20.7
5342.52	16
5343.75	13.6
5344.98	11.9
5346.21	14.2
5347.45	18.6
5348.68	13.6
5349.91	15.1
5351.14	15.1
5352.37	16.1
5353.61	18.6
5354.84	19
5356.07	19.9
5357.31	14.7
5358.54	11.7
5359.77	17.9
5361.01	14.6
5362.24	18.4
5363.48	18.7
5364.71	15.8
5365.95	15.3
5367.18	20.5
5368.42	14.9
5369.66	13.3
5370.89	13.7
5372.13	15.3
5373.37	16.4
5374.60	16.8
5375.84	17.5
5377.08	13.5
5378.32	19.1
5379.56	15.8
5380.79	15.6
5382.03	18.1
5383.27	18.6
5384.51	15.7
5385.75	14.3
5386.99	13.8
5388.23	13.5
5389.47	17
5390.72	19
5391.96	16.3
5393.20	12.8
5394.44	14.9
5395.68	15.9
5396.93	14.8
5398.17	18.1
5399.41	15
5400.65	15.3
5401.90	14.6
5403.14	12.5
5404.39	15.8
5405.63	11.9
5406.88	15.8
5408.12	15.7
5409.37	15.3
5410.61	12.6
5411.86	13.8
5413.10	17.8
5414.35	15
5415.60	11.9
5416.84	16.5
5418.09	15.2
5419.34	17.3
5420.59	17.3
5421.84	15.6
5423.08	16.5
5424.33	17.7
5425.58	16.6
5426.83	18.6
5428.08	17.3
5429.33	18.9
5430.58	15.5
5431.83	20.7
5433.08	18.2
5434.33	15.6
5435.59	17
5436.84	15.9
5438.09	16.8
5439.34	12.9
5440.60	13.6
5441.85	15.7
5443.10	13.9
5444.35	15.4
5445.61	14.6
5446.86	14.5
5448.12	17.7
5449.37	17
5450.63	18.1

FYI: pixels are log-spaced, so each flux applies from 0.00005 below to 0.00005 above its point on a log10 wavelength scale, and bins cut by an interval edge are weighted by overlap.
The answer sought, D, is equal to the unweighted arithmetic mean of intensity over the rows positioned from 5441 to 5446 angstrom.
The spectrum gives 14.9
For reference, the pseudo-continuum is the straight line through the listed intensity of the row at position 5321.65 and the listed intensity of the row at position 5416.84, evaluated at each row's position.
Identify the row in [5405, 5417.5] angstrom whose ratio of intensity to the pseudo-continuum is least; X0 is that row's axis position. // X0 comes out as 5415.60 angstrom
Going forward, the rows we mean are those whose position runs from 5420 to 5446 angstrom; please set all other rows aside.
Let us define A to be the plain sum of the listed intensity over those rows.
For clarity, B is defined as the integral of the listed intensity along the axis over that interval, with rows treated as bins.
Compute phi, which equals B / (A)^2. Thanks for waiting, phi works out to 0.004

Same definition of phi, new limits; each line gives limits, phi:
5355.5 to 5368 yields 0.007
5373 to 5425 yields 0.002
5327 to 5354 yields 0.003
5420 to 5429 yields 0.011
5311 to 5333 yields 0.004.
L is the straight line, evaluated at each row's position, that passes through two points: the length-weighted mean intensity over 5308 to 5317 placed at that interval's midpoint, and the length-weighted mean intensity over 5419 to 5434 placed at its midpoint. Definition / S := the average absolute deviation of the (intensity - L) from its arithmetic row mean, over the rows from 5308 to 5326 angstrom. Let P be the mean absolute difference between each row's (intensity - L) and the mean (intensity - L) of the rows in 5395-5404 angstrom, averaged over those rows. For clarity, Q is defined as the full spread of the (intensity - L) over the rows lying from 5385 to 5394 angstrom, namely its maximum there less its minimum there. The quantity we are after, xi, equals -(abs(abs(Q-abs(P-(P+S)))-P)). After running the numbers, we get -2.98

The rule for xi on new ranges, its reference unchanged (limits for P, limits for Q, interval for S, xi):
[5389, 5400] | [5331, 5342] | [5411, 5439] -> -5.01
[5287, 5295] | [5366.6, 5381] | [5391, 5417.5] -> -4.44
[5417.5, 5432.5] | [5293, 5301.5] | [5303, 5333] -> -3.64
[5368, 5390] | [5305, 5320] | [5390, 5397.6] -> -4.14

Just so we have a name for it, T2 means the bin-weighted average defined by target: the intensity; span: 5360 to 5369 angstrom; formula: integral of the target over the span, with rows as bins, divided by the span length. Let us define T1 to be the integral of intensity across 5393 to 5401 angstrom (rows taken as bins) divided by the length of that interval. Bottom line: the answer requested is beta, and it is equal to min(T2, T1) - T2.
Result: -1.5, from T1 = 15.4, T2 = 16.9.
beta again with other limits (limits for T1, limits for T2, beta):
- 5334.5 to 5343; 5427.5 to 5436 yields -0.7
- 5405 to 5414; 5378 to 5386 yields -2.1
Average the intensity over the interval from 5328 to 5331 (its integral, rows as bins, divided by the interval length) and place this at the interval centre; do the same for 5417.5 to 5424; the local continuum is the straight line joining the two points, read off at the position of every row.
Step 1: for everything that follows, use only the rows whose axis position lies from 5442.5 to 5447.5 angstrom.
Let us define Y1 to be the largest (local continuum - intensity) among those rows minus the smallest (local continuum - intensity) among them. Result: 1.5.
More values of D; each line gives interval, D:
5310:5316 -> 16.9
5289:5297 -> 17.4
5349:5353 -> 15.4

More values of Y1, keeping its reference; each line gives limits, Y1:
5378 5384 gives 3.5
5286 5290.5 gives 2.9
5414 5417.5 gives 4.6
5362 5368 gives 5.2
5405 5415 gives 5.9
